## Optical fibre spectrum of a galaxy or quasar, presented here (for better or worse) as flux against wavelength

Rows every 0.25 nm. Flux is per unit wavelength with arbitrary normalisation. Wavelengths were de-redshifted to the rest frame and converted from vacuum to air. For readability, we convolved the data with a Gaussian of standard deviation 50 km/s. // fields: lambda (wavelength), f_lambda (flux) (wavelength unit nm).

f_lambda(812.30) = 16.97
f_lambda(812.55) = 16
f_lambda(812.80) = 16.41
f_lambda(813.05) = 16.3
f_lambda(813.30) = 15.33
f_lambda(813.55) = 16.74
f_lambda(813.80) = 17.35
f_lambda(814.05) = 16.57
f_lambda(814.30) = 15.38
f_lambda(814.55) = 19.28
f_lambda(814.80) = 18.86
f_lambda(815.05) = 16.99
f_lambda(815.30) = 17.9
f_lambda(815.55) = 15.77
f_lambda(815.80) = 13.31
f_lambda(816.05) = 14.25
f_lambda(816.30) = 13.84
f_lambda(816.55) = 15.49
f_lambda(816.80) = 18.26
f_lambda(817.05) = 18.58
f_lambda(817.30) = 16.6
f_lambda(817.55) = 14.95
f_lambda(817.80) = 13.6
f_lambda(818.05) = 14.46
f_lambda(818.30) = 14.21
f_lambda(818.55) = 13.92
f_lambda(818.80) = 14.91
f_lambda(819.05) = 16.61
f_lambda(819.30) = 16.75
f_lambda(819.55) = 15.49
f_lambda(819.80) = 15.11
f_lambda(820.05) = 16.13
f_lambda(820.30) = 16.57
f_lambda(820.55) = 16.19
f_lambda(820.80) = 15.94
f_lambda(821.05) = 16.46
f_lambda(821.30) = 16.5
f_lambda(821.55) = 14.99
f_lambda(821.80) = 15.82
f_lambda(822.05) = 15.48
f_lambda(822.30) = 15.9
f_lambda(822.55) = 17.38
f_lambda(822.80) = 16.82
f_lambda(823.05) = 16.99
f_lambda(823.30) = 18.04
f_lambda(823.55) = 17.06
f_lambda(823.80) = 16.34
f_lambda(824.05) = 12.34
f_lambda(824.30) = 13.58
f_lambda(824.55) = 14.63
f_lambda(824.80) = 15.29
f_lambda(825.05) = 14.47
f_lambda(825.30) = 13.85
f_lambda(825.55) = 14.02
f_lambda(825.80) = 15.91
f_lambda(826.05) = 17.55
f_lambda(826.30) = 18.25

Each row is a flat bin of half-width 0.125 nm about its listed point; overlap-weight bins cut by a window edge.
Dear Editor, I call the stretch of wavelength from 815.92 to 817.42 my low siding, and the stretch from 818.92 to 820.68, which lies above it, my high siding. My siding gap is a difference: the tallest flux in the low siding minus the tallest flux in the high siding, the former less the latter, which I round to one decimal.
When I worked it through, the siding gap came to 1.8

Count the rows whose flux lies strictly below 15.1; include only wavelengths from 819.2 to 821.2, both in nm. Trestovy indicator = 0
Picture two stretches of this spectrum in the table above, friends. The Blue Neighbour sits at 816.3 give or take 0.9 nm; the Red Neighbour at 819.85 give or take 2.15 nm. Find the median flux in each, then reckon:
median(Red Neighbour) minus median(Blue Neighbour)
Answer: 0.33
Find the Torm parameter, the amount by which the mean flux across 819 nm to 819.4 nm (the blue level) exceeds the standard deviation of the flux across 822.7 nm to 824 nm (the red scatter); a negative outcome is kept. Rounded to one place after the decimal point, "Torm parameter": 16.1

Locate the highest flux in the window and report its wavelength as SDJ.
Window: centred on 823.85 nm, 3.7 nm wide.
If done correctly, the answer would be 823.30 nm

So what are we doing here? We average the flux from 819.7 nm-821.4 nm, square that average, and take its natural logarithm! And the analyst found 5.56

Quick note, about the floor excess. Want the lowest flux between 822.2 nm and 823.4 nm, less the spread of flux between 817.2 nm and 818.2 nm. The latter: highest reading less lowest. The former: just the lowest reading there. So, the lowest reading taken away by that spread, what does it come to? 12.9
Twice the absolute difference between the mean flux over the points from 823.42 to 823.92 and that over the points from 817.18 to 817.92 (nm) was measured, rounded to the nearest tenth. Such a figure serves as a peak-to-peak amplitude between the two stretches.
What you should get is 3.3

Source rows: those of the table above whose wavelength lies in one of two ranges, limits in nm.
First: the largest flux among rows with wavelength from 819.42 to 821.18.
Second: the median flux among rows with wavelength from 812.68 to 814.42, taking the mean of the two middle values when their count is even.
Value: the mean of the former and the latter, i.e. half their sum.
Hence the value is 16.5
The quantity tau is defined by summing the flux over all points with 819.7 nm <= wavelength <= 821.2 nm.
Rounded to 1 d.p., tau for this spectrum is 96.4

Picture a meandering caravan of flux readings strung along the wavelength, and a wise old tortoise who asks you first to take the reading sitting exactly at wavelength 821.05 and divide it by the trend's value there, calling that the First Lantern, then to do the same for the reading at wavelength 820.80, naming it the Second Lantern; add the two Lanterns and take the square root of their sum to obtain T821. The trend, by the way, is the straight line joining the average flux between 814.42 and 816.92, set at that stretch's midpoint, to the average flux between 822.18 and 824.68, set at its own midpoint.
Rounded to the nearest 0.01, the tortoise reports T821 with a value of 1.42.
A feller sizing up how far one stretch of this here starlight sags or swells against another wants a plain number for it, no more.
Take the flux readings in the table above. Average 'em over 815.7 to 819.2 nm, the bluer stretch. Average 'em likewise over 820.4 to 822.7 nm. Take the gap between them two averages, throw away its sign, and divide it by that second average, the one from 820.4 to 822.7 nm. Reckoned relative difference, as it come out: 0.053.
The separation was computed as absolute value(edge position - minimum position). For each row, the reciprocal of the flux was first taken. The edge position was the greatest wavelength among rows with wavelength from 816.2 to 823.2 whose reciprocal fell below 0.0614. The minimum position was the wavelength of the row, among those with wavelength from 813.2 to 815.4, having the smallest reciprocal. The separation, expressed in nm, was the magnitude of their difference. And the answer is 8.50 nm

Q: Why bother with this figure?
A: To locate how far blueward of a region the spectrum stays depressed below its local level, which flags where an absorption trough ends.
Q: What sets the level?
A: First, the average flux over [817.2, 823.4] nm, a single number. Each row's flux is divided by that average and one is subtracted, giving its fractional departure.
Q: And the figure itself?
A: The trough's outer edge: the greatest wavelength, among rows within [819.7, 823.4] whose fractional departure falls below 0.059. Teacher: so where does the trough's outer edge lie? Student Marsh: 822.30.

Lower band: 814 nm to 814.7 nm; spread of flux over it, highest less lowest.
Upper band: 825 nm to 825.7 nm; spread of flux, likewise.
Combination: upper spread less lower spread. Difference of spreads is -3.3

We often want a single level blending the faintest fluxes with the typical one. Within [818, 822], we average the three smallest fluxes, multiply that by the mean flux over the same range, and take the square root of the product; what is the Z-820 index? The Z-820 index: 14.9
